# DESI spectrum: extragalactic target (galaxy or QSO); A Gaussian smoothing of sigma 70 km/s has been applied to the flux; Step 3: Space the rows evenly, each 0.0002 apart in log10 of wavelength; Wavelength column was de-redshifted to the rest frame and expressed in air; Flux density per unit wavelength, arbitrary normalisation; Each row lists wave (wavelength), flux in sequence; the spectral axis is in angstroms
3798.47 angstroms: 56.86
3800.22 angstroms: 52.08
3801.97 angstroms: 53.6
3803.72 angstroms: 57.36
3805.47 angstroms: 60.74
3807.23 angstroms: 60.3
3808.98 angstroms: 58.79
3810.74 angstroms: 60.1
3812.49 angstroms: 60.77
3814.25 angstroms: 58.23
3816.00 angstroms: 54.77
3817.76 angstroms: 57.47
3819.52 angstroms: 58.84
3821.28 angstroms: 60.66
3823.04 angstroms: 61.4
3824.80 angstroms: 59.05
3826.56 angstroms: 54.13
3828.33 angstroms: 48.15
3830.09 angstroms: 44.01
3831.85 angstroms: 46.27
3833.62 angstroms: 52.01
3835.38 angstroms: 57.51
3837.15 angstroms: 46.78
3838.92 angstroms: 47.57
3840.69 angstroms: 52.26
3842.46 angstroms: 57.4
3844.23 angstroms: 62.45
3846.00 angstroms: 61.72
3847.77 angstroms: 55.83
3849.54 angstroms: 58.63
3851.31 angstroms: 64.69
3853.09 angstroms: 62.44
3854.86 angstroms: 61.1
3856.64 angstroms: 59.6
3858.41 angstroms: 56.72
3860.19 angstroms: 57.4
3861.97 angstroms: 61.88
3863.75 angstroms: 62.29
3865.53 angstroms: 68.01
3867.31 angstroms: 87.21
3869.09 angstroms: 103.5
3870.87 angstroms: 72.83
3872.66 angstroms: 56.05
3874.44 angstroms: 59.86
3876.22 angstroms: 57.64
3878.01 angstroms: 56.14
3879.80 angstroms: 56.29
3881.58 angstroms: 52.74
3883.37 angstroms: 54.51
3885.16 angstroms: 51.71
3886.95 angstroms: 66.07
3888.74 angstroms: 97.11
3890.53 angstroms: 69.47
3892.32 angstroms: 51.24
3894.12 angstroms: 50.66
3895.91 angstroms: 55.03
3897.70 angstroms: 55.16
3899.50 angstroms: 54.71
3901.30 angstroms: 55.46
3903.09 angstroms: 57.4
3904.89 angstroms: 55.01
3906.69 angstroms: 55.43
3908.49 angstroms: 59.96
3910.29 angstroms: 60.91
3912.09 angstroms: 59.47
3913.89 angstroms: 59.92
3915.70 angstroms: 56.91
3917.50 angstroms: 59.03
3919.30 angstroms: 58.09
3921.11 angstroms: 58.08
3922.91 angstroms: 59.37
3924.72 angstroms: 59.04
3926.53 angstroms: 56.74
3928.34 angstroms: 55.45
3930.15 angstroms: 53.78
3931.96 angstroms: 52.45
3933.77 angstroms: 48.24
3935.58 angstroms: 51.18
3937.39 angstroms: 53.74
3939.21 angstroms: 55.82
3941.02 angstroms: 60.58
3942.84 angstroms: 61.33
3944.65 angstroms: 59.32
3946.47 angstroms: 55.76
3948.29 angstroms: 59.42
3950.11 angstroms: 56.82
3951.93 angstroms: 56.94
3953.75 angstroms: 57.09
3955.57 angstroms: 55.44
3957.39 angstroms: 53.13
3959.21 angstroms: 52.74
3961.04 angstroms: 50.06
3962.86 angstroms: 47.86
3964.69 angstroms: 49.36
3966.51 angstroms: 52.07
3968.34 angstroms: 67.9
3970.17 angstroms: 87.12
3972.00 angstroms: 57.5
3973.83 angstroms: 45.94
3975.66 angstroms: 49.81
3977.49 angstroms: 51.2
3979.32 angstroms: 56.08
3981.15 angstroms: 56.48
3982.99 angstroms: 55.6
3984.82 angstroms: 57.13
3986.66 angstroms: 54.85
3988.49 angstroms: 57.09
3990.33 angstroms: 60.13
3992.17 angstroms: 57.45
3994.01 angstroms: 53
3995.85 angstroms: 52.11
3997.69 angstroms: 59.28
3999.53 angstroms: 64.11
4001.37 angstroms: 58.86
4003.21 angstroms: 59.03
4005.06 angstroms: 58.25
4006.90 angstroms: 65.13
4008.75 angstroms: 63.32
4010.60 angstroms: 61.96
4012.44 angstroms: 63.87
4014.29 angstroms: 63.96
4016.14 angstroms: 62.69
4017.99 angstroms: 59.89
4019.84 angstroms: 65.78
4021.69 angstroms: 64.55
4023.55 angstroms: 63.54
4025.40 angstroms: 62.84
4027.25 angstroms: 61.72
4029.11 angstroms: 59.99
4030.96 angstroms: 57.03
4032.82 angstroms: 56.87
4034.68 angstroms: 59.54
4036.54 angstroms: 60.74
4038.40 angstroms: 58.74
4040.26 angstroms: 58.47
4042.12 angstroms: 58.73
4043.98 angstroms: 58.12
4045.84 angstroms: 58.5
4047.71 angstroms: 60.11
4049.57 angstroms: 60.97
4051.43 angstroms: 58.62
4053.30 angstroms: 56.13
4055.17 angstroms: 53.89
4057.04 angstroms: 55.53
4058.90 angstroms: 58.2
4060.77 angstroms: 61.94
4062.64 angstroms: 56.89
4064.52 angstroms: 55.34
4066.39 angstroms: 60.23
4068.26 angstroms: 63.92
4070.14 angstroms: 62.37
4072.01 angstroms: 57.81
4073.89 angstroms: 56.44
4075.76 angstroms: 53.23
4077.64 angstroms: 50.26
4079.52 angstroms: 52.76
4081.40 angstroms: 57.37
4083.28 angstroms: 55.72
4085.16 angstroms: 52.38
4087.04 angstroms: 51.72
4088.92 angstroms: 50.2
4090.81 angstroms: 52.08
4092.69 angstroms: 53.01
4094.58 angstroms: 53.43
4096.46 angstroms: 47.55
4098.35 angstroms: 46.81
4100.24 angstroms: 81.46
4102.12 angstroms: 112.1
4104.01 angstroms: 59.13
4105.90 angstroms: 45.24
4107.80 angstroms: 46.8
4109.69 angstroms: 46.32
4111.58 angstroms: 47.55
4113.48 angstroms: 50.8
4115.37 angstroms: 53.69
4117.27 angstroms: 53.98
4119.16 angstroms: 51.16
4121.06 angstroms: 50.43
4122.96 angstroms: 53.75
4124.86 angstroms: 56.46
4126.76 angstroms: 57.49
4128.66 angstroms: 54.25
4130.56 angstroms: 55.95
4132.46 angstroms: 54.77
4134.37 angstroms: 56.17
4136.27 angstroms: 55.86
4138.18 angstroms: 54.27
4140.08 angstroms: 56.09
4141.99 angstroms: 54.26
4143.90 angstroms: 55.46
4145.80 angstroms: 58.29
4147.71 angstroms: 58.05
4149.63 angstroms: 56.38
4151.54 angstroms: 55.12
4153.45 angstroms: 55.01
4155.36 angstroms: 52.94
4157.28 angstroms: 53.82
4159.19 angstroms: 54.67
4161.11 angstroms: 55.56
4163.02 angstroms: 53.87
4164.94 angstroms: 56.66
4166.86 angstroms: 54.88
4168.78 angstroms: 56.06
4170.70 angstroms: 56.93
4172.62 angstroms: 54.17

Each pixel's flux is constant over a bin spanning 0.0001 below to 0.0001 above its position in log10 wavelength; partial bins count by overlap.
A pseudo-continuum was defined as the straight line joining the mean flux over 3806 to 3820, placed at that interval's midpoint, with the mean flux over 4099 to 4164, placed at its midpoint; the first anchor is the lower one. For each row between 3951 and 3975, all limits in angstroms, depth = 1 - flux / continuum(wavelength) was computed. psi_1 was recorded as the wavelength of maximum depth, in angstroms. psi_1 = 3973.83 angstroms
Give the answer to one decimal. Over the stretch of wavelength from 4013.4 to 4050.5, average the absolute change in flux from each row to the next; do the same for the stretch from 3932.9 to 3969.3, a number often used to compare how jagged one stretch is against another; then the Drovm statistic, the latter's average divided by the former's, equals 1.9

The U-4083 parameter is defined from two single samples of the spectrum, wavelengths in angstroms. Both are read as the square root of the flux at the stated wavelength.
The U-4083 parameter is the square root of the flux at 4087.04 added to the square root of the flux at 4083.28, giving 14.7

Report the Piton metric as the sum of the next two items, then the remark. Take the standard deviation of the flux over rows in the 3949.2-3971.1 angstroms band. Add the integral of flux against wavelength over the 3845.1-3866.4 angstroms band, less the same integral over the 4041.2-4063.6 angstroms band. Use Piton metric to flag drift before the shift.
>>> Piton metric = 5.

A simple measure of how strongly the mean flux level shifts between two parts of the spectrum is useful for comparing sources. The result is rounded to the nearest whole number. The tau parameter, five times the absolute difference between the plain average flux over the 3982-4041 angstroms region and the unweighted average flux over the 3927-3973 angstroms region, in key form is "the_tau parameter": 17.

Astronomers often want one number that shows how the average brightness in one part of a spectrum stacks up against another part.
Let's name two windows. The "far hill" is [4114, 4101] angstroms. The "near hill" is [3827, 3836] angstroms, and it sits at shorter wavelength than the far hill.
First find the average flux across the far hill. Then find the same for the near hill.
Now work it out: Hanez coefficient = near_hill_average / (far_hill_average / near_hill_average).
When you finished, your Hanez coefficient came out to 42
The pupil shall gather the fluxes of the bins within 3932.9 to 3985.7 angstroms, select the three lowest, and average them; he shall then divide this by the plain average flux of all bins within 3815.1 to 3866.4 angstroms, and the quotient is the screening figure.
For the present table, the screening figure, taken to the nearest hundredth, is 0.83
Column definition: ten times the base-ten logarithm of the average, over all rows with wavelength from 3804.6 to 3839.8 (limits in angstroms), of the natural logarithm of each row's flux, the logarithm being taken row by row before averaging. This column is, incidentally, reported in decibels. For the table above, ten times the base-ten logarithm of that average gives 6.03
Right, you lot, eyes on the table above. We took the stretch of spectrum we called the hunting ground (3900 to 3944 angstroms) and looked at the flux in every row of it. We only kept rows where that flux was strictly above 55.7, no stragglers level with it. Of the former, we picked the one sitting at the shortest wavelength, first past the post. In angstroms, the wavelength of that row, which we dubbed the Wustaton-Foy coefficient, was 3903.09 angstroms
